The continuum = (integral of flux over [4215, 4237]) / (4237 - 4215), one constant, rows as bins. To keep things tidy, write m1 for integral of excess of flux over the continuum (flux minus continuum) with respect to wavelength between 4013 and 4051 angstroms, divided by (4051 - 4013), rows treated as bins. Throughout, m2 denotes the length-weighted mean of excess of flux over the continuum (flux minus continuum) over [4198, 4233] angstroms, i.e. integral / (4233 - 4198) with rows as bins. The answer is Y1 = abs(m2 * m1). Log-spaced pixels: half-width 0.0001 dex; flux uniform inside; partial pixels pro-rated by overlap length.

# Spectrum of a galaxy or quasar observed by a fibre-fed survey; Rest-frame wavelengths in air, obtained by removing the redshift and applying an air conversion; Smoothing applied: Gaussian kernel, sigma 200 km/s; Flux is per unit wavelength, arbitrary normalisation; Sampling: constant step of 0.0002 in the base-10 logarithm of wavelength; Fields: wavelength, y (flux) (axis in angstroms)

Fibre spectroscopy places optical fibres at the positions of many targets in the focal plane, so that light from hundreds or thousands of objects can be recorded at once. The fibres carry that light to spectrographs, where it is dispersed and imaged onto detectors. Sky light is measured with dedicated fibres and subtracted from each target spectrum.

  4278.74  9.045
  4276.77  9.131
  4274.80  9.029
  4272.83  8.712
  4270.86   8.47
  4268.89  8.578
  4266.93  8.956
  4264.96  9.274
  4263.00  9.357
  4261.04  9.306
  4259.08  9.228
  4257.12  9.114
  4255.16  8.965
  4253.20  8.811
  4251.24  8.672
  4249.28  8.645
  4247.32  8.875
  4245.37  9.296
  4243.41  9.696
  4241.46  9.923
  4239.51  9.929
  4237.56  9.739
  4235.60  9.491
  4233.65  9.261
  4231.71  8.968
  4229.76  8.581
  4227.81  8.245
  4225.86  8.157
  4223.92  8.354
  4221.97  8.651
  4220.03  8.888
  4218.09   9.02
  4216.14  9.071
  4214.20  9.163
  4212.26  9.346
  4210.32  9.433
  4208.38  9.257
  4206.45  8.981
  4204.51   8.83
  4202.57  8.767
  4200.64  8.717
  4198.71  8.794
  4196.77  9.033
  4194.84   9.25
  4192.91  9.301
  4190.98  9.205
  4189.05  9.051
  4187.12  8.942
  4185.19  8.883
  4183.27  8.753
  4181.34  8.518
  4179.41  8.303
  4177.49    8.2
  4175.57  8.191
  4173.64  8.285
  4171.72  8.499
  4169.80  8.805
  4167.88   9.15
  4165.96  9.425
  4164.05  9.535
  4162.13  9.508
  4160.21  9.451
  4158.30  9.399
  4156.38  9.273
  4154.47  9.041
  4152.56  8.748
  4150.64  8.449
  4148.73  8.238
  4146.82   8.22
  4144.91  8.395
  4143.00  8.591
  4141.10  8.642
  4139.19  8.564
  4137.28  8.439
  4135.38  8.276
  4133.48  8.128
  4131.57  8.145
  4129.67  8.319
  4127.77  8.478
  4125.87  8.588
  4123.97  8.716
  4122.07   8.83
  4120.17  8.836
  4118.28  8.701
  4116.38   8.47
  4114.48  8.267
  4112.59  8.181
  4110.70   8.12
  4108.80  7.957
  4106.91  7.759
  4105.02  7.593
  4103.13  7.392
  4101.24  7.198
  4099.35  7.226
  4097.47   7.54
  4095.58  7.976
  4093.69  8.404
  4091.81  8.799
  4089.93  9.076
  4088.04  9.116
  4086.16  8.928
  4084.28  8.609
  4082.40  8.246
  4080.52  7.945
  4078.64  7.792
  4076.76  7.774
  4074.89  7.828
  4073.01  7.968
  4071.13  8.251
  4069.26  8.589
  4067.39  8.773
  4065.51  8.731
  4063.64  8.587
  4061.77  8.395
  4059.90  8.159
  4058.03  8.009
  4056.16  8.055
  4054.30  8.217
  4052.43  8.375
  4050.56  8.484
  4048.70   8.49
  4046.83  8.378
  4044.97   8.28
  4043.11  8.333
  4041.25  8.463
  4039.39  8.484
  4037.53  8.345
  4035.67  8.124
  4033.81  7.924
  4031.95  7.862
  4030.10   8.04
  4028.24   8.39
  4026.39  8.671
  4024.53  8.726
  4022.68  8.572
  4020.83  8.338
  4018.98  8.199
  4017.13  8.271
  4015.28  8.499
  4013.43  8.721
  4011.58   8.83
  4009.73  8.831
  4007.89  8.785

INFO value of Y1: 0.02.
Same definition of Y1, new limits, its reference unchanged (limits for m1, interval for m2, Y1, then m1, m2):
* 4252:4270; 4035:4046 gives 0.12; 0.2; -0.46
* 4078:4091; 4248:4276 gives 0.03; -0.3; 0.13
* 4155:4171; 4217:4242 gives 0.09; 0.5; 0.19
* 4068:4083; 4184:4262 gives 0.18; -0.7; 0.24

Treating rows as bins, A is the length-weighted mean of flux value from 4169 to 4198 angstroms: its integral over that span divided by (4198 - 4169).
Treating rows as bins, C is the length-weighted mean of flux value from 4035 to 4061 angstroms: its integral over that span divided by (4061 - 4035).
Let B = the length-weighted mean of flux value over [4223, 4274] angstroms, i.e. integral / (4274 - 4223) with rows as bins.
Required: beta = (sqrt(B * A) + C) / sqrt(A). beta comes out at 5.81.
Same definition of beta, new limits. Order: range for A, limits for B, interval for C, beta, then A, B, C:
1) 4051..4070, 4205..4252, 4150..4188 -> 6.07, 8.39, 9.07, 8.9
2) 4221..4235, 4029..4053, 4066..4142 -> 5.69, 8.63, 8.27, 8.3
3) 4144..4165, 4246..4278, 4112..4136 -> 5.82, 8.93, 8.95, 8.5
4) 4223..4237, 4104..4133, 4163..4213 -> 5.89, 8.75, 8.32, 8.9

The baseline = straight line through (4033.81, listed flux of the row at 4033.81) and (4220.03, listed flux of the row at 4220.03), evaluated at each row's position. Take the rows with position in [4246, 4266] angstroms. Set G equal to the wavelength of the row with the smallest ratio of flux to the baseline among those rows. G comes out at 4249.28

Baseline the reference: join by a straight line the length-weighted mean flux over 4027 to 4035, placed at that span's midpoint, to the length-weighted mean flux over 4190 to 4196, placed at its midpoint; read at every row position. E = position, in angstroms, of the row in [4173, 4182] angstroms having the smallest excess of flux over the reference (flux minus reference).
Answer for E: 4177.49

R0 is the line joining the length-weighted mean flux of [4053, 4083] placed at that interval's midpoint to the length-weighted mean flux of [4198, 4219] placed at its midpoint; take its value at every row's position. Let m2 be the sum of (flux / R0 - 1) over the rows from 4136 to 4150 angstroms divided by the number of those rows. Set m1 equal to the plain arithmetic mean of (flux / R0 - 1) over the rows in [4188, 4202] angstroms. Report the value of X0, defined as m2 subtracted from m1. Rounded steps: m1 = 0.010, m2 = -0.024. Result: 0.03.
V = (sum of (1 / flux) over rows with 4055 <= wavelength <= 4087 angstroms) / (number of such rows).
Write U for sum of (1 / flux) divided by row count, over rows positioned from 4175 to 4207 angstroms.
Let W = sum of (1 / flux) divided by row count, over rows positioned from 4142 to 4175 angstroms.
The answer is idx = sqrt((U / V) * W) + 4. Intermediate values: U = 0.114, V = 0.1211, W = 0.113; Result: 4.33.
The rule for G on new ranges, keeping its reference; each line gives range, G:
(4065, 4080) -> 4076.76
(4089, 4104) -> 4101.24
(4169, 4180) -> 4177.49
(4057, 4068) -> 4058.03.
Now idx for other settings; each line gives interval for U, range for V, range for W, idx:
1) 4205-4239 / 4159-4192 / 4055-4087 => 4.35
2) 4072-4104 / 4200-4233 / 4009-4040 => 4.36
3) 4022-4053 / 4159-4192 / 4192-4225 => 4.34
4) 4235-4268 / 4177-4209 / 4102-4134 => 4.34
